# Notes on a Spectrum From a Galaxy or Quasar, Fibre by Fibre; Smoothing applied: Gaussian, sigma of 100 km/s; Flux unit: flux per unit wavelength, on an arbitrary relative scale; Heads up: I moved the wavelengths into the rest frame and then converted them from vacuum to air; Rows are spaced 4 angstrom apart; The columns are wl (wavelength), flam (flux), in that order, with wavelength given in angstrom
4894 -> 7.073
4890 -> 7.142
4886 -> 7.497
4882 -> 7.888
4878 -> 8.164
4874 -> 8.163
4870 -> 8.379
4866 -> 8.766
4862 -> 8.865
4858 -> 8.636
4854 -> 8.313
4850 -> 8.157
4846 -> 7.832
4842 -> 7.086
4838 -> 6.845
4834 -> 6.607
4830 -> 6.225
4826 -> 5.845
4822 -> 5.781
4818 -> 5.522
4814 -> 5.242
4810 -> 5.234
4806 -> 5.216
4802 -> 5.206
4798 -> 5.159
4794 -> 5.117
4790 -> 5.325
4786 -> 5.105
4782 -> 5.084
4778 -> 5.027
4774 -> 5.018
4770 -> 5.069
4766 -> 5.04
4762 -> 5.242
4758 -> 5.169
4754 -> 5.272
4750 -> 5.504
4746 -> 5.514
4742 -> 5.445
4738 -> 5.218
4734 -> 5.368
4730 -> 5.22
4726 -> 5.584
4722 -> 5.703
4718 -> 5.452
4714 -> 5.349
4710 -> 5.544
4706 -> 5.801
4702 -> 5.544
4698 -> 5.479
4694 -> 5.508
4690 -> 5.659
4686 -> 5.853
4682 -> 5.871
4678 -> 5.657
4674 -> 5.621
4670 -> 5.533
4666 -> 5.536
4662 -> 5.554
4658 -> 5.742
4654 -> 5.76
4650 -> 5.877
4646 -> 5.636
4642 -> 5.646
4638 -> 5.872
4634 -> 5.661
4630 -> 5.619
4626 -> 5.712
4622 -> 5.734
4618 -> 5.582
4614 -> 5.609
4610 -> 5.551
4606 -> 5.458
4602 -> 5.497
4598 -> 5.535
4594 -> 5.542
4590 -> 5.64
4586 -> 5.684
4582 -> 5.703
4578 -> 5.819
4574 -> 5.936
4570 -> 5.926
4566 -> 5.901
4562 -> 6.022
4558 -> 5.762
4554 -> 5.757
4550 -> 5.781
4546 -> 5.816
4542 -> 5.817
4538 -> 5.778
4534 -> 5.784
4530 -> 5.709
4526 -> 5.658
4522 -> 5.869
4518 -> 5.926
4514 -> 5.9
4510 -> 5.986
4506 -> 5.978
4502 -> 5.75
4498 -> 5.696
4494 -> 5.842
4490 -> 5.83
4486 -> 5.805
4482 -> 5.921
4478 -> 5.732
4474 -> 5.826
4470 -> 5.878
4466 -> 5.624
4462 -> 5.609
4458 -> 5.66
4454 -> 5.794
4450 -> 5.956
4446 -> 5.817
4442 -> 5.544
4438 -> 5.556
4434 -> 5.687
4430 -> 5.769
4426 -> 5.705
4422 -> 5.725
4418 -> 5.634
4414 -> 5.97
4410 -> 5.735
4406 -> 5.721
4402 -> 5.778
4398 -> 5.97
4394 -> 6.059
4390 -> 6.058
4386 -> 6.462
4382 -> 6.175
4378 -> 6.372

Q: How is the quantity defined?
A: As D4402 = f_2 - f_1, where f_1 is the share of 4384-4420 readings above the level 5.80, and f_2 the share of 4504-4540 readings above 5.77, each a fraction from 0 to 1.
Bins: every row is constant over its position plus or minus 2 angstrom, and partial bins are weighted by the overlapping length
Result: 0.22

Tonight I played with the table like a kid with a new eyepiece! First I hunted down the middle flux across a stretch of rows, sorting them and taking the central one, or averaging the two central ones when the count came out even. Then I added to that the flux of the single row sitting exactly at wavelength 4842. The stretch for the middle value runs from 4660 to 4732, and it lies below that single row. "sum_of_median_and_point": 12.6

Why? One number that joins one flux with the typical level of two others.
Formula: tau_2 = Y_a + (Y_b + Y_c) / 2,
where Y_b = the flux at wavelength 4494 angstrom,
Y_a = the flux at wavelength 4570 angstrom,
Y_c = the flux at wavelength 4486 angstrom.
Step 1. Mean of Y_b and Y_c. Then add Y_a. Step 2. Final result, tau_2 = 11.7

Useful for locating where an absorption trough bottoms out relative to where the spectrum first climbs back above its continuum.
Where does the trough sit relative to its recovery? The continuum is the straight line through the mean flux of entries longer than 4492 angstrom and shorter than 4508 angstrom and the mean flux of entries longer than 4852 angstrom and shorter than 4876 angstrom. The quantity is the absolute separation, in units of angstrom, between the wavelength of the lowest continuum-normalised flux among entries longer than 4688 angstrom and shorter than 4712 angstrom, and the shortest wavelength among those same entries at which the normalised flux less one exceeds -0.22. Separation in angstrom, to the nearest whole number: 20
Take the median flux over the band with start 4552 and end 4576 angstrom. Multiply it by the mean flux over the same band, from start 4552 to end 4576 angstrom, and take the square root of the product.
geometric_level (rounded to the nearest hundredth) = 5.90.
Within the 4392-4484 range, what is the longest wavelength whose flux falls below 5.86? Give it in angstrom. 4478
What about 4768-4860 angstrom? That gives 4826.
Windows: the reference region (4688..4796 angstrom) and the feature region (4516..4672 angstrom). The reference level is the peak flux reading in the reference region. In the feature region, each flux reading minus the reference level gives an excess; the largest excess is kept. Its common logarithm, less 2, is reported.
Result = -2.7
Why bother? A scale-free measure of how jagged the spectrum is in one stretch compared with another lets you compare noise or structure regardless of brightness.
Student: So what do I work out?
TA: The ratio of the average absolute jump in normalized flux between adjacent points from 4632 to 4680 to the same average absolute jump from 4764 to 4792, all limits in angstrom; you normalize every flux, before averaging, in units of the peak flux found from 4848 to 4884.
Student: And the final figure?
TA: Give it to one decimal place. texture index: 1.6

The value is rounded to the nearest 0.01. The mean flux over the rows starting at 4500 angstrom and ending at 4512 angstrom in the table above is 5.90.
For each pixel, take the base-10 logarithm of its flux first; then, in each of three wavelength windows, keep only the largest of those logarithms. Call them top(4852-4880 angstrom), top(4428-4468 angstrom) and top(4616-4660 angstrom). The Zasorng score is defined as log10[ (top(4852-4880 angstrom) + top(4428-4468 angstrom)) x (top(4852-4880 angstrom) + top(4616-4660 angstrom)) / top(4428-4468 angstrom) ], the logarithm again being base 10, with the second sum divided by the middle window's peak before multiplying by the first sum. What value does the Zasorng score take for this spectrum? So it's 0.582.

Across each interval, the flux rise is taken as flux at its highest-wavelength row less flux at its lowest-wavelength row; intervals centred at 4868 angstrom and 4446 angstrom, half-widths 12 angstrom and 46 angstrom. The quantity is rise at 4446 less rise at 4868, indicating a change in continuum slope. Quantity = 0.5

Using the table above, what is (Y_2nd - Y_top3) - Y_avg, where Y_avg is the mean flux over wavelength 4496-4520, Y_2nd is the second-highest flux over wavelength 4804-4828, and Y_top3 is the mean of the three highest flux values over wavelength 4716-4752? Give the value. -5.7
